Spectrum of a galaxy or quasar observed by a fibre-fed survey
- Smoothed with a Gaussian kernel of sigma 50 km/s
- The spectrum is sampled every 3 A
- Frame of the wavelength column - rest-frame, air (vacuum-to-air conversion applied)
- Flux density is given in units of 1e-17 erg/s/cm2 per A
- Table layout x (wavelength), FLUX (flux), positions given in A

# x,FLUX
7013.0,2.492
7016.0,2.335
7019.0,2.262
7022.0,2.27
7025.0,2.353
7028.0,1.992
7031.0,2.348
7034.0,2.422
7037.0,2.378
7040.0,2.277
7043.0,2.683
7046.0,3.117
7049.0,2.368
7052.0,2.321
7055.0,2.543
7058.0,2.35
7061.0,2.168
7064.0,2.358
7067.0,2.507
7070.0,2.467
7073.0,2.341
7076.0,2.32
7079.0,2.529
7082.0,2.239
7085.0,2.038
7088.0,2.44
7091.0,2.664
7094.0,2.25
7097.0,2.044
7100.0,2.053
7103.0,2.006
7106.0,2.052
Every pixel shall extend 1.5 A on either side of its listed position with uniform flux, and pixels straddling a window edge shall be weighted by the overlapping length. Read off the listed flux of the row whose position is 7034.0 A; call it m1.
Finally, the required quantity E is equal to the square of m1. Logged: 5.9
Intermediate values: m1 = 2.422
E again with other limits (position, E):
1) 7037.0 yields 5.7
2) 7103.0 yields 4.0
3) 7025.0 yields 5.5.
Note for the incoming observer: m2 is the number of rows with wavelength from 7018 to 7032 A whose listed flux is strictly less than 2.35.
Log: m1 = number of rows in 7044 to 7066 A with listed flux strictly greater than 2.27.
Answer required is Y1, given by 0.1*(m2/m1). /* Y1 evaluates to 0.067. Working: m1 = 6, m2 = 4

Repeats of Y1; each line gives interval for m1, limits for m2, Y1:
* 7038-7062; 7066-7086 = 0.057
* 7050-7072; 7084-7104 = 0.083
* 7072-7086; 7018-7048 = 0.167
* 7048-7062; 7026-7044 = 0.075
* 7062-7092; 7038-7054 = 0.025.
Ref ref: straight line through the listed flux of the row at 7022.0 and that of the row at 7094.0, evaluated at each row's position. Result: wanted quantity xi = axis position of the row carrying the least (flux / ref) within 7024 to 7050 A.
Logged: 7028.0 A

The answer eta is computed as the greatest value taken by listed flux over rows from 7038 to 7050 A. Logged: 3.117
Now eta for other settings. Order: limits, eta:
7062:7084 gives 2.529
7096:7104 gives 2.053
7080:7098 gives 2.664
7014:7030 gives 2.353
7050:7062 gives 2.543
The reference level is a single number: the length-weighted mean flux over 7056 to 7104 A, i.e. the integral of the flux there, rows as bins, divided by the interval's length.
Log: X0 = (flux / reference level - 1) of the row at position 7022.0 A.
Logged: -0.015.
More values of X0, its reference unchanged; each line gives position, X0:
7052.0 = 0.007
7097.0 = -0.113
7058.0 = 0.020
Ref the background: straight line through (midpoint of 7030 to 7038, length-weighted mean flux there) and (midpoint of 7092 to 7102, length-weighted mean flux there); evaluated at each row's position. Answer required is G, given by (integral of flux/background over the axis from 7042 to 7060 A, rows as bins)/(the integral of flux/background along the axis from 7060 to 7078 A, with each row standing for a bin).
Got 1.04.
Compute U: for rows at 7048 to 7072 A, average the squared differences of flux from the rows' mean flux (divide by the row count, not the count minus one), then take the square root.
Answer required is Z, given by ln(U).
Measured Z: -2.2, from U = 0.11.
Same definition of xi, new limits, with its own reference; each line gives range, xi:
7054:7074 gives 7061.0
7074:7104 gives 7103.0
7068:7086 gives 7085.0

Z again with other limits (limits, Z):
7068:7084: -2.3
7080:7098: -1.5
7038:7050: -1.1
